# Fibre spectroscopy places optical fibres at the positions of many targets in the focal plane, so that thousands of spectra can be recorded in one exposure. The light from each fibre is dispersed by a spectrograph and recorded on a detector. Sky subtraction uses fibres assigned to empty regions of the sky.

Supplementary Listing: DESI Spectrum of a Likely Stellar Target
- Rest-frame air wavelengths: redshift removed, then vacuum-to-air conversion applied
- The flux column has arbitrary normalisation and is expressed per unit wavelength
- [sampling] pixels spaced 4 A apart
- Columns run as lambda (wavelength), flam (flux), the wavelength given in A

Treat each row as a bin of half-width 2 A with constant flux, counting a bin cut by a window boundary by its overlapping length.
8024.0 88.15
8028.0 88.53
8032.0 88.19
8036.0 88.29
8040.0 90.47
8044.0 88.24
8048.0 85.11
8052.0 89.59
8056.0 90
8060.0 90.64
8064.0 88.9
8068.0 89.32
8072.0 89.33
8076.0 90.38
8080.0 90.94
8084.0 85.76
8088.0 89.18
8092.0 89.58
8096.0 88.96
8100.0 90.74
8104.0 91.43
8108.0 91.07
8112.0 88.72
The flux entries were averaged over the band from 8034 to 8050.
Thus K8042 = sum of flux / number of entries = 88.0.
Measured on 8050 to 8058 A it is 89.8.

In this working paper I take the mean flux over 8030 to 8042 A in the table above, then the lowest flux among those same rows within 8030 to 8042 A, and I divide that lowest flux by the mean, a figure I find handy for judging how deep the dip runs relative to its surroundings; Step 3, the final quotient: 0.991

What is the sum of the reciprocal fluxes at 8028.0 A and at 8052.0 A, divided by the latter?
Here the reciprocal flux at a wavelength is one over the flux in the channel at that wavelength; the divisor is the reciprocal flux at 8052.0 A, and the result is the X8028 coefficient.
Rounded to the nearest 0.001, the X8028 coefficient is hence 2.012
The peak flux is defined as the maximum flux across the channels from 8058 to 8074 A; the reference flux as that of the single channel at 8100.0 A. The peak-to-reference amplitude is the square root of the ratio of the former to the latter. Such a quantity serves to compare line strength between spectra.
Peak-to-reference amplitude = 1.00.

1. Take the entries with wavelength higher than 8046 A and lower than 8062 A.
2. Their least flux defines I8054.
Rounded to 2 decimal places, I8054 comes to 85.11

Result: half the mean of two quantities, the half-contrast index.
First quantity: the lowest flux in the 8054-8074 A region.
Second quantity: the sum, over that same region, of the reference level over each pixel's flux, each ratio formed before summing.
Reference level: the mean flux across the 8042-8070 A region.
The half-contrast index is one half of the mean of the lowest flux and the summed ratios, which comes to 23.5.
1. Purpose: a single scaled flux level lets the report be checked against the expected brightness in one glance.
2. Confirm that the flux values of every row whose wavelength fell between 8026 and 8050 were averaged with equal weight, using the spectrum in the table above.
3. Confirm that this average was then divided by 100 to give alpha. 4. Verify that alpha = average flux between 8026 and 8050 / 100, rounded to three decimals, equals 0.881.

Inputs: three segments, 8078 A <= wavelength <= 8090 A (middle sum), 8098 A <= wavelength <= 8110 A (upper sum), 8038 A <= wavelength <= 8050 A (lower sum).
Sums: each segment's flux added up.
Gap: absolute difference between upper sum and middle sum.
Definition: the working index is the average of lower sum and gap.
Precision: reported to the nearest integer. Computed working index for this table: 136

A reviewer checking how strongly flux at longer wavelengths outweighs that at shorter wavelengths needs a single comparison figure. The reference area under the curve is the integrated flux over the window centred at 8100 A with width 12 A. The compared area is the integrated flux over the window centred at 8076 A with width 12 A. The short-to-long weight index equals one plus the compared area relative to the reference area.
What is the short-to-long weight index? 2.00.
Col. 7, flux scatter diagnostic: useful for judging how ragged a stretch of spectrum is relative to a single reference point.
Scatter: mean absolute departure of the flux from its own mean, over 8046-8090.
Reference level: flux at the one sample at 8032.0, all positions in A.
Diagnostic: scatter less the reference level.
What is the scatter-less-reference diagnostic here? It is -86.9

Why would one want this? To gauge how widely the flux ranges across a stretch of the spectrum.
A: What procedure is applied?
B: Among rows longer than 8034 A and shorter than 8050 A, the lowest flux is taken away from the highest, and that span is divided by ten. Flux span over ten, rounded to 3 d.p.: 0.536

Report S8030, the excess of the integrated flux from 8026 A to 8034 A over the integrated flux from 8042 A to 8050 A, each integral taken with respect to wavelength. 13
